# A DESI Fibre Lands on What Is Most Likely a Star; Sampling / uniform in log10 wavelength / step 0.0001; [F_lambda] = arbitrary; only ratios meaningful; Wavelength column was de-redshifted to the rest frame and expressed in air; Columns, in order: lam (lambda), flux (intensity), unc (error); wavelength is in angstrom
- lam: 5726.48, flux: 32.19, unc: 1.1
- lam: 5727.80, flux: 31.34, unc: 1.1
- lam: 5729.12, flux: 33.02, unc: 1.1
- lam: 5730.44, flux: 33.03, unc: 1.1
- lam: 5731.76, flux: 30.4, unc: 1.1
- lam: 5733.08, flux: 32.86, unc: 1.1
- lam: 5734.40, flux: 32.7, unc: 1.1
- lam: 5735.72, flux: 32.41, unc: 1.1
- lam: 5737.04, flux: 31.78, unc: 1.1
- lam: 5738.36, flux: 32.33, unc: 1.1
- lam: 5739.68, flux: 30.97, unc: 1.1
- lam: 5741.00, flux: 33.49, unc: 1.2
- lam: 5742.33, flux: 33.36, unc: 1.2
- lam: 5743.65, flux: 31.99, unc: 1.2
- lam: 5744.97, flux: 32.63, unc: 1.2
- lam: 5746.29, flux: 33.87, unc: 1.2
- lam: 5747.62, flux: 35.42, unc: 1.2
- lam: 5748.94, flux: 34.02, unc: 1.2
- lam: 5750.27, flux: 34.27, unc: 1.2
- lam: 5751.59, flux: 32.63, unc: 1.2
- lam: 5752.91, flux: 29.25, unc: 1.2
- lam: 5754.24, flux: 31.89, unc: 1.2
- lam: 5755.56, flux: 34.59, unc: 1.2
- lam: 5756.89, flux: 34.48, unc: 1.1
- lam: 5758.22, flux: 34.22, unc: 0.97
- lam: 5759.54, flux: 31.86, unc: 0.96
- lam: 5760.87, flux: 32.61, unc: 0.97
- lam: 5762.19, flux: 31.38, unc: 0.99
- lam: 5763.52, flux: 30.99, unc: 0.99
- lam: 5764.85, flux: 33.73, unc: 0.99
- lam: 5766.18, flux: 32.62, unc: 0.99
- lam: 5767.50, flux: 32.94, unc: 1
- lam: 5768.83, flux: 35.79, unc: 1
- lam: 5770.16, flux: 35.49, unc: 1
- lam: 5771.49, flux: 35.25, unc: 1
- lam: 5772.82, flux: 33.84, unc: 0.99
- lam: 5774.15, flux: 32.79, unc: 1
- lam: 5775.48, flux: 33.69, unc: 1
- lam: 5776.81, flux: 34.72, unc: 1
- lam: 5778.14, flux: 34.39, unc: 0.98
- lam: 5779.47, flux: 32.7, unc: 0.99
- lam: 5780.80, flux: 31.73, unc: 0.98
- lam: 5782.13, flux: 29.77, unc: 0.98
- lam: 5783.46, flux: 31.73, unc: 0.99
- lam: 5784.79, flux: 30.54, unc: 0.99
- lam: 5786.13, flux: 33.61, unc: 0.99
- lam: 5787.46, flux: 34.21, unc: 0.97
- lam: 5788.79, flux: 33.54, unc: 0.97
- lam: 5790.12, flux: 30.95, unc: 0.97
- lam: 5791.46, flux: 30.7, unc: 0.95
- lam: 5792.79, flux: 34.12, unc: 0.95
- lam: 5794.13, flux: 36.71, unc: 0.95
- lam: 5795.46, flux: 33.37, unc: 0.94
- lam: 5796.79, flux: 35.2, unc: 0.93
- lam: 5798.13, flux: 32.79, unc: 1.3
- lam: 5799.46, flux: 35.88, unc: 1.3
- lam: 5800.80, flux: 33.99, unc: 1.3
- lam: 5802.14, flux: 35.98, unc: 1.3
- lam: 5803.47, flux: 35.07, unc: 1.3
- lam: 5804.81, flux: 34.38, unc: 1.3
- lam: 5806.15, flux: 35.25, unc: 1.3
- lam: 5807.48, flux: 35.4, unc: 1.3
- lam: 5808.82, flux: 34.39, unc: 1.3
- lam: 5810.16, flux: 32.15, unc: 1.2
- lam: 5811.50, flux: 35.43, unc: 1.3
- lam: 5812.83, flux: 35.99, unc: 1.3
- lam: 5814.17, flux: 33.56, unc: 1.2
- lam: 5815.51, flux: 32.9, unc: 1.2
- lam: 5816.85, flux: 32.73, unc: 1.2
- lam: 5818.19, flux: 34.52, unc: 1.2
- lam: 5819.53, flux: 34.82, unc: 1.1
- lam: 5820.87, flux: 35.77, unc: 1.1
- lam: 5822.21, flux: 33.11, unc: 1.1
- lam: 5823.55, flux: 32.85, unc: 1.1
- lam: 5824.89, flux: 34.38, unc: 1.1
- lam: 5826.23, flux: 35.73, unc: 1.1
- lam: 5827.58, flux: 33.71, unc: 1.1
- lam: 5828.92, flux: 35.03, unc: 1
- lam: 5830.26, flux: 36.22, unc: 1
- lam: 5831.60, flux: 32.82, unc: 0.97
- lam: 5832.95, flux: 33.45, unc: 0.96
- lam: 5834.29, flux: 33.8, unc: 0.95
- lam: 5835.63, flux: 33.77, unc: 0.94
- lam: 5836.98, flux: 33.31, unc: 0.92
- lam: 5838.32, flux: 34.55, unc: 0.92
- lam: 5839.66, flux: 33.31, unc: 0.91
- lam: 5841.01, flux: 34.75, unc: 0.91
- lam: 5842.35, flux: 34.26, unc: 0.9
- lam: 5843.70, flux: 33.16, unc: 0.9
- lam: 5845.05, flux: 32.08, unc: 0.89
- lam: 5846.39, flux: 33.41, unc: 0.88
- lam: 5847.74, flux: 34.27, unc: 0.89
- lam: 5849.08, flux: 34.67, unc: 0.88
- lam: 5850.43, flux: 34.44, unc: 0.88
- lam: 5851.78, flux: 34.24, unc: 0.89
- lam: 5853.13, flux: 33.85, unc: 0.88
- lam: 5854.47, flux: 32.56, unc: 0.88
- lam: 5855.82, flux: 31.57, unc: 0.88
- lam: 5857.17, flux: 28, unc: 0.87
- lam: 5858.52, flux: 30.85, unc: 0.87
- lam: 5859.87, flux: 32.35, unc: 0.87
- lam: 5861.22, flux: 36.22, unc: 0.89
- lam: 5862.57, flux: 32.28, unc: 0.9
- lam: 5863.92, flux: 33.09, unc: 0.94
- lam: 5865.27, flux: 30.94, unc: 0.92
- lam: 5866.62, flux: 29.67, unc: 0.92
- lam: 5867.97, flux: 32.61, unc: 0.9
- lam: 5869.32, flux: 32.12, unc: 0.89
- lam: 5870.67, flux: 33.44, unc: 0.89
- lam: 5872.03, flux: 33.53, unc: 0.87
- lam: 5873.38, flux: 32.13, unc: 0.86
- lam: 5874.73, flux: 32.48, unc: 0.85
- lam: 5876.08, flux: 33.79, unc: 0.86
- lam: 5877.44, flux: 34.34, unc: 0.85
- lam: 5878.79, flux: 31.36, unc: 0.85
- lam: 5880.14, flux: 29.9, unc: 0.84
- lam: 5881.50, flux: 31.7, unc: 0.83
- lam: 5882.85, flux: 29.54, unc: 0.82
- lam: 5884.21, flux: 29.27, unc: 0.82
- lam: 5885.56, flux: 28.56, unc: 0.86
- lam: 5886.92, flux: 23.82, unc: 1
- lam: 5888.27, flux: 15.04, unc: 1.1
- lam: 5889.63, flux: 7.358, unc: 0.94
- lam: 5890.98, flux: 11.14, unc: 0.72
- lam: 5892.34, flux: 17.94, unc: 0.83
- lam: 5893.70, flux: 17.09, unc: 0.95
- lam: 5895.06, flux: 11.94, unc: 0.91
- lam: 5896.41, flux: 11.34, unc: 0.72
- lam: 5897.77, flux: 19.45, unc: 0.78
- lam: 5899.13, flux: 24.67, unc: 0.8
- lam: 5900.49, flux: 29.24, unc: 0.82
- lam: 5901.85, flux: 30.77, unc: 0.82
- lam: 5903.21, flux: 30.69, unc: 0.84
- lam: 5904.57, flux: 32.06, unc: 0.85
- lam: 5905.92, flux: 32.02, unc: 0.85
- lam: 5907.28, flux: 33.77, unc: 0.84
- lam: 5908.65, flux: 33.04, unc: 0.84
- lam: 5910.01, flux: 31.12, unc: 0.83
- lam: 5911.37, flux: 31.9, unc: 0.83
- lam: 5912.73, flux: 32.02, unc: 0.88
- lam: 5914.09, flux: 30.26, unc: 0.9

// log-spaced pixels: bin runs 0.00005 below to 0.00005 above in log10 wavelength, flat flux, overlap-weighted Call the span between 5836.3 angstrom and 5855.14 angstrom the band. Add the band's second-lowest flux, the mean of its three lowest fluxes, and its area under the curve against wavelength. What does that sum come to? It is 702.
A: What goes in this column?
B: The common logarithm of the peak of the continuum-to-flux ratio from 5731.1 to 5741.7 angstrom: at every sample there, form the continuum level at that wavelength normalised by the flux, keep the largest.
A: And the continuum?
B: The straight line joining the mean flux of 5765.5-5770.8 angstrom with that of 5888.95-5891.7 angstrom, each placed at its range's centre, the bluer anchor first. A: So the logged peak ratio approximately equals 0.14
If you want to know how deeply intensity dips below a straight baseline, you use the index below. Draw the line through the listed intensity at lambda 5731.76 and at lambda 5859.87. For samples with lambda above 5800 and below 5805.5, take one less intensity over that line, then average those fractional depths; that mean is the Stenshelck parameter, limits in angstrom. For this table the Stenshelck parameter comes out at -0.11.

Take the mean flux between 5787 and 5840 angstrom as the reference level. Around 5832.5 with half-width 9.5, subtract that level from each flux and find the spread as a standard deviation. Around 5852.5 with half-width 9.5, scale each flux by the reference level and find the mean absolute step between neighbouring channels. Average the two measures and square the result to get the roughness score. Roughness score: 0.3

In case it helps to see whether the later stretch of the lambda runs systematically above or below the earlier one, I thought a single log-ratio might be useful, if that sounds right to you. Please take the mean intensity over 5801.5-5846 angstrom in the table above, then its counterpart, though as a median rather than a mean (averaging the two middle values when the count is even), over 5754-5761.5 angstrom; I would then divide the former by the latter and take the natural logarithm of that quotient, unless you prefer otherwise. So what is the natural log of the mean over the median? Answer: 0.023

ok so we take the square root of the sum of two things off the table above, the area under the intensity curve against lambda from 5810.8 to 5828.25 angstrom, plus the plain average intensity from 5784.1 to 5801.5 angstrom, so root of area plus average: 25.1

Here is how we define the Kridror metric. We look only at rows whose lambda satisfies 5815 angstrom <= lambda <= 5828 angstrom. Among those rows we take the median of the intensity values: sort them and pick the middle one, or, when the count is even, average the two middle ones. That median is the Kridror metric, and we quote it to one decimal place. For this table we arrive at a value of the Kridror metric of 34.0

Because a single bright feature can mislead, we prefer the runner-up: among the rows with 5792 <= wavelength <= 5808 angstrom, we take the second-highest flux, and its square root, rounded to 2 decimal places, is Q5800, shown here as 6.00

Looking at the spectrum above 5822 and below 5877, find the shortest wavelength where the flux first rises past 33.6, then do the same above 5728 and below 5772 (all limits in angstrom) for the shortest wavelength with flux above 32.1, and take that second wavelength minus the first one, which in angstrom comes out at -95.8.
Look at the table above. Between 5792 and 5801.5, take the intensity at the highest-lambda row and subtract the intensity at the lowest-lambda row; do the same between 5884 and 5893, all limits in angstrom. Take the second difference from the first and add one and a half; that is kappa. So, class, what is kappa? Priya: 13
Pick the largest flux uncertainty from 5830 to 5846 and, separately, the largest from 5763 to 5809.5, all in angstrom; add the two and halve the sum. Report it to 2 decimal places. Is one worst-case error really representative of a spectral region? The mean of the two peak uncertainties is 1.15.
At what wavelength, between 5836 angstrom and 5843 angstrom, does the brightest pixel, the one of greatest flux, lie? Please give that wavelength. 5841.01 angstrom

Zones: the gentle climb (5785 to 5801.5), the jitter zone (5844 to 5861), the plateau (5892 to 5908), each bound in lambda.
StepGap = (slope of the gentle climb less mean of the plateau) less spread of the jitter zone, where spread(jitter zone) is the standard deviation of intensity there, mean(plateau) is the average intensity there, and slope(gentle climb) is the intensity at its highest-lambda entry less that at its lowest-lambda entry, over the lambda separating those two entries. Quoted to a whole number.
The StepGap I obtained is -26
